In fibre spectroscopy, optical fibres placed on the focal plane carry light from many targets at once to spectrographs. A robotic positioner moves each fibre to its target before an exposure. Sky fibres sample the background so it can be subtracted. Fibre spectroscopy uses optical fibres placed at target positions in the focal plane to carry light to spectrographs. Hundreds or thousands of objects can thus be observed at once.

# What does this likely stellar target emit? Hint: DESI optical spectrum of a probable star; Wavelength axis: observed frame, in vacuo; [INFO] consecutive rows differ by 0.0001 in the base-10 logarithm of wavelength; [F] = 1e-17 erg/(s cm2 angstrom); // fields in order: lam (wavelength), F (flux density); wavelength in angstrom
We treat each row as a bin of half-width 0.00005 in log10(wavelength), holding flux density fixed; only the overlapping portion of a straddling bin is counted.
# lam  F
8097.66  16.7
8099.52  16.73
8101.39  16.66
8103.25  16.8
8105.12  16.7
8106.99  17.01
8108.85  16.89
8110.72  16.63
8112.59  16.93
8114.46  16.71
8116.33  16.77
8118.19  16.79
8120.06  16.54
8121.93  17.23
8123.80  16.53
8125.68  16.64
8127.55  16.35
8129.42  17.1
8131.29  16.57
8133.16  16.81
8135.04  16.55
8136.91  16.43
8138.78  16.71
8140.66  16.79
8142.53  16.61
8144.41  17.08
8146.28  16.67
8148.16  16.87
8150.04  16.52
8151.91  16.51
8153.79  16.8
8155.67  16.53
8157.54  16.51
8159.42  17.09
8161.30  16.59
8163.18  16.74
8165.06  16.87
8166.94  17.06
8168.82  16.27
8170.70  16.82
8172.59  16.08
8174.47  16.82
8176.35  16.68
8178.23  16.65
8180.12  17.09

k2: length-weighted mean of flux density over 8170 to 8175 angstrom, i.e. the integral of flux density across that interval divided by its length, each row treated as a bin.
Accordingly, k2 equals 16.5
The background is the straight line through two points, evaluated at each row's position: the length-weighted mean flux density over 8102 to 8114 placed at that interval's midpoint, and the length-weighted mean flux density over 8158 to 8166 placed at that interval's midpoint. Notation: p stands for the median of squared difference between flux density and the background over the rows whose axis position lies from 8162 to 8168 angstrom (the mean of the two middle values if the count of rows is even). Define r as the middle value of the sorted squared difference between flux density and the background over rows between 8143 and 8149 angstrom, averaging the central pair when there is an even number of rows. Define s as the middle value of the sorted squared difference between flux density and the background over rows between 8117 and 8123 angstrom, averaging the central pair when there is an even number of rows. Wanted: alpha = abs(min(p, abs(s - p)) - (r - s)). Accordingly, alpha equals 0.061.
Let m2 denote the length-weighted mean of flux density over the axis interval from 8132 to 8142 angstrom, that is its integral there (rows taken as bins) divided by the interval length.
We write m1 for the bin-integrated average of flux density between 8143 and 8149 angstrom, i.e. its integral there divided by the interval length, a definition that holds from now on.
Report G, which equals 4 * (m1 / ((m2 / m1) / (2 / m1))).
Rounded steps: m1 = 16.8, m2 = 16.7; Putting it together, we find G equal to 8.09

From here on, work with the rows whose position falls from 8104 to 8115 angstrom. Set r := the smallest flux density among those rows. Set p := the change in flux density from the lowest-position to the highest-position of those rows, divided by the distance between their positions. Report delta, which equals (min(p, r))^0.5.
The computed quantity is 0.03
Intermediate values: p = 0.001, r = 16.63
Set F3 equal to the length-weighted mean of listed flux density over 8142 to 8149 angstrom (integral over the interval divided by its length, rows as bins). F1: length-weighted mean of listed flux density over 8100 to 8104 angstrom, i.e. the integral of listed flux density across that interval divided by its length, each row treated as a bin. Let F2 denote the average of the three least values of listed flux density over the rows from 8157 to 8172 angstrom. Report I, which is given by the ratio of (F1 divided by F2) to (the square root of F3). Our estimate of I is 0.248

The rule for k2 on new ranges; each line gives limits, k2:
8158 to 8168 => 16.8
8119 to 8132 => 16.7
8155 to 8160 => 16.7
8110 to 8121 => 16.7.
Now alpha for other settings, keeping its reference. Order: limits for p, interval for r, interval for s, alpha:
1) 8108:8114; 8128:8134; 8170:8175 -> 0.043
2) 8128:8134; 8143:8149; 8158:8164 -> 0.039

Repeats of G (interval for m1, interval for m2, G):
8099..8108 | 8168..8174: 8.18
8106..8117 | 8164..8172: 8.05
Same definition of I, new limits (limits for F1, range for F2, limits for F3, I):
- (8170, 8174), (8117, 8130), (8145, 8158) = 0.245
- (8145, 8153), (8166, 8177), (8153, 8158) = 0.250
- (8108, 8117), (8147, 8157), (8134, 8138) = 0.250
